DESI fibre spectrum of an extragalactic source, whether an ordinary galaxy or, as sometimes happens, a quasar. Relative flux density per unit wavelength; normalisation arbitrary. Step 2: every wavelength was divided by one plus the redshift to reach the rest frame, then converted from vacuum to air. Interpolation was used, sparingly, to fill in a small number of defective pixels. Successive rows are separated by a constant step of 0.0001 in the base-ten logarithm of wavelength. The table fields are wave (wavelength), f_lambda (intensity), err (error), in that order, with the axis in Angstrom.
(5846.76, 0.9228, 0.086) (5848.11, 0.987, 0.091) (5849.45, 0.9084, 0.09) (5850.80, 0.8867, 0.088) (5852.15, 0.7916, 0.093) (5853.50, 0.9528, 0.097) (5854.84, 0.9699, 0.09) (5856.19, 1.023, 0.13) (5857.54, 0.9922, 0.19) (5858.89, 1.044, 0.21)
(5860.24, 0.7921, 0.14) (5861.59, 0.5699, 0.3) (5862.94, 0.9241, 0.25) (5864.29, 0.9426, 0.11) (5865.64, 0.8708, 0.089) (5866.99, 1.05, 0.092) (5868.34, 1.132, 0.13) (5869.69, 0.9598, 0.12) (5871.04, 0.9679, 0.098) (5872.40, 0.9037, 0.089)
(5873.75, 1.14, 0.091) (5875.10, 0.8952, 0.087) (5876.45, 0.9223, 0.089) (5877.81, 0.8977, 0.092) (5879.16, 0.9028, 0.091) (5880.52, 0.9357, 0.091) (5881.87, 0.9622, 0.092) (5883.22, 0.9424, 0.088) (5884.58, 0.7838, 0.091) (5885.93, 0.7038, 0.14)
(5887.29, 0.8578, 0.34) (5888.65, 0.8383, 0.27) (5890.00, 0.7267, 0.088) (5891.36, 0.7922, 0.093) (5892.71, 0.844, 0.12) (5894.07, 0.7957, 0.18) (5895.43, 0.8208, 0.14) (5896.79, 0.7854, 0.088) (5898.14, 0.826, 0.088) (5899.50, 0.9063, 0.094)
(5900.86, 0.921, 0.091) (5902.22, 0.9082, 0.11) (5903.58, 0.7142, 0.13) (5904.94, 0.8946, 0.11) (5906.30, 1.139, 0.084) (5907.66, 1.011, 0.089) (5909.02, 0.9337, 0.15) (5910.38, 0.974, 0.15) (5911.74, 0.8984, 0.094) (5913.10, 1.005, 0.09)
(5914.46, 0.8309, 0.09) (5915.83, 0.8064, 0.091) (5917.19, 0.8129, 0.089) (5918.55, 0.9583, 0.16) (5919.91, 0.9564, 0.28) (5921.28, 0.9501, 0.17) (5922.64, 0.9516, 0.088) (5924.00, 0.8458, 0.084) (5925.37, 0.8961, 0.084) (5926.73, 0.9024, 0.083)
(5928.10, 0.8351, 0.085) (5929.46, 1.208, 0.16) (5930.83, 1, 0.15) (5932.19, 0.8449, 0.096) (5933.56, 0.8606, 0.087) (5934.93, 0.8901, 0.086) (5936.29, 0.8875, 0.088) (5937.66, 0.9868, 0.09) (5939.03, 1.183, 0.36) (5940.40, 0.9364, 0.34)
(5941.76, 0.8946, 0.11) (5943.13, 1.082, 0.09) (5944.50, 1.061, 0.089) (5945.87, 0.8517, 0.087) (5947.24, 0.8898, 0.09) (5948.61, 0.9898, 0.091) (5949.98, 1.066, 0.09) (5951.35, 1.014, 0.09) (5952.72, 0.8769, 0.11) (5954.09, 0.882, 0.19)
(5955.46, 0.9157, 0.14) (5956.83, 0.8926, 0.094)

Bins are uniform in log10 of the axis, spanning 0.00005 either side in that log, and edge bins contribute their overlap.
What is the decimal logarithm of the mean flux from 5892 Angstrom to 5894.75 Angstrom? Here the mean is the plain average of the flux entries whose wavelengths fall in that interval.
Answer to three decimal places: -0.086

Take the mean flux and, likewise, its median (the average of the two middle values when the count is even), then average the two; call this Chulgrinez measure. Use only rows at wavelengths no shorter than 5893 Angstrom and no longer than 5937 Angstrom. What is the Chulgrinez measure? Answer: 0.901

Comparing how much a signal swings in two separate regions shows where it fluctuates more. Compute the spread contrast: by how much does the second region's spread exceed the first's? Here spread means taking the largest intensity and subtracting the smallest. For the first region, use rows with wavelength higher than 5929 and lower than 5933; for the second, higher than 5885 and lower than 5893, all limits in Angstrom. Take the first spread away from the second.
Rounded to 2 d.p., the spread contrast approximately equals -0.21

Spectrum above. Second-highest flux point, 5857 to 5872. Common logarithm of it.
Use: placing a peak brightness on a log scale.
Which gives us 0.02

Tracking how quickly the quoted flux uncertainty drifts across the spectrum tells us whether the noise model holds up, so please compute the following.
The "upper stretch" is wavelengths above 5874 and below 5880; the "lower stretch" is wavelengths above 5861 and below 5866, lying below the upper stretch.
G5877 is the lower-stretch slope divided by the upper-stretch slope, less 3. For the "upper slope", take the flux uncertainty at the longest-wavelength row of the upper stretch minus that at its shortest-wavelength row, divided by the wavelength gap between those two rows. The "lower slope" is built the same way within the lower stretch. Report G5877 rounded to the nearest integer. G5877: -56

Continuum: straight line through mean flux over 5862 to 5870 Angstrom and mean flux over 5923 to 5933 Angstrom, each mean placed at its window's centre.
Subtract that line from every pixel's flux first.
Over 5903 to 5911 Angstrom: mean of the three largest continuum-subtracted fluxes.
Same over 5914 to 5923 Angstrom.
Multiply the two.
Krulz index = 0.002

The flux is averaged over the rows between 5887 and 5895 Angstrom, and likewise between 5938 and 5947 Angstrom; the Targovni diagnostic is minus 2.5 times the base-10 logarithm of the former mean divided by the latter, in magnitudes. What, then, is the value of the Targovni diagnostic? 0.23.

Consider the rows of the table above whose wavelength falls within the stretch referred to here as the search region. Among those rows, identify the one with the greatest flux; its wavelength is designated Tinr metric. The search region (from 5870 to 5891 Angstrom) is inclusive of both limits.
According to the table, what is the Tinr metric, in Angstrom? 5873.75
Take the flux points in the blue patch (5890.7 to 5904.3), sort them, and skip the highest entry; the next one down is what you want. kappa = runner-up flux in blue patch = 0.9082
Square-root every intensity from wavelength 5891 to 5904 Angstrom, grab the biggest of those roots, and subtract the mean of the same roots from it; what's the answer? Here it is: 0.05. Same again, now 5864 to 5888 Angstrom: 0.10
